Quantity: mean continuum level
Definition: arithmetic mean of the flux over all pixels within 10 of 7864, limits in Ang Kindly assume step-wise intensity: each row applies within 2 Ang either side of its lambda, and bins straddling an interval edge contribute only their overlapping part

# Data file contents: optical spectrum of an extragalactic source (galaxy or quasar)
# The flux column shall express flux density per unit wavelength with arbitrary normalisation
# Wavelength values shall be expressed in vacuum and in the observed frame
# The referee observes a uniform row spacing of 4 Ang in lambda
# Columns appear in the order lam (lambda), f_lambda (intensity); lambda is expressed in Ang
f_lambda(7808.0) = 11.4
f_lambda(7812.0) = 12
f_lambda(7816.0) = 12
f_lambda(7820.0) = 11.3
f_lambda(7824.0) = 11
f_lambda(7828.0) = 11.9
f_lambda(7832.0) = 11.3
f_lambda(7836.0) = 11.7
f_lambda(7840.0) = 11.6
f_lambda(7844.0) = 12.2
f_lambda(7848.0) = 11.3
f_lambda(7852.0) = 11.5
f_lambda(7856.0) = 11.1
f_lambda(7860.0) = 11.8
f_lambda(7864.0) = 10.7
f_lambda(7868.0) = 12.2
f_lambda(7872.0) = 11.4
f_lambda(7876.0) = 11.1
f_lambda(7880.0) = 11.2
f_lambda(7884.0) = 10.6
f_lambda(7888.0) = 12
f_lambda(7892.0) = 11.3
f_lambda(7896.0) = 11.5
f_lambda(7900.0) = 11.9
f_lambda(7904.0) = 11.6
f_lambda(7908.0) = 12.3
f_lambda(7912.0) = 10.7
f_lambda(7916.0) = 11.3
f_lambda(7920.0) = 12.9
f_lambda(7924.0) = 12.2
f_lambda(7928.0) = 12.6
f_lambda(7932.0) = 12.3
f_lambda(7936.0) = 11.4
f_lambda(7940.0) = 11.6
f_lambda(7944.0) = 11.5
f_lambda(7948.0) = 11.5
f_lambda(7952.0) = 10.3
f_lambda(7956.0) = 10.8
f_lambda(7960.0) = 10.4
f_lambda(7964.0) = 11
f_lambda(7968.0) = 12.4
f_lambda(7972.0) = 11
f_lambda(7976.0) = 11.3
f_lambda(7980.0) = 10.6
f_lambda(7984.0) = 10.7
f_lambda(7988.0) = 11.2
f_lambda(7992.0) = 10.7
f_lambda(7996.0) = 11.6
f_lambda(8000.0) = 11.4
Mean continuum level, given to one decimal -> 11.4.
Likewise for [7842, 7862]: 11.6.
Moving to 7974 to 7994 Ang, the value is 10.9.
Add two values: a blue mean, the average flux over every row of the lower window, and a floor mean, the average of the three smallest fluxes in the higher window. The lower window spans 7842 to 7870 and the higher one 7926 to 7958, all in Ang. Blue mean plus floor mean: 22.4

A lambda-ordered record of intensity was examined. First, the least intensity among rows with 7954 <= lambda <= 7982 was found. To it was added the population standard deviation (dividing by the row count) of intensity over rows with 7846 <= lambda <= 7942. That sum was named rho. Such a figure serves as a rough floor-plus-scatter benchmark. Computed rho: 11.0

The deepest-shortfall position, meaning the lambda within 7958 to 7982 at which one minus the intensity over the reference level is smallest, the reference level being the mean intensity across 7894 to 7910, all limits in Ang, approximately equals 7968.0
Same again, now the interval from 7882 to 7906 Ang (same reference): 7888.0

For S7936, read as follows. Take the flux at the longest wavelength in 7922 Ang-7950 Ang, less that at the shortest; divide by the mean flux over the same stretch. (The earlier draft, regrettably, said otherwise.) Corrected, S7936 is -0.059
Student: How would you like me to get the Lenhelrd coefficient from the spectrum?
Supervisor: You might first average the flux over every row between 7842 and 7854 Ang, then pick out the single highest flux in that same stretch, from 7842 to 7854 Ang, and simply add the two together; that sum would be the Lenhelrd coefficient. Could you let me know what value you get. 23.87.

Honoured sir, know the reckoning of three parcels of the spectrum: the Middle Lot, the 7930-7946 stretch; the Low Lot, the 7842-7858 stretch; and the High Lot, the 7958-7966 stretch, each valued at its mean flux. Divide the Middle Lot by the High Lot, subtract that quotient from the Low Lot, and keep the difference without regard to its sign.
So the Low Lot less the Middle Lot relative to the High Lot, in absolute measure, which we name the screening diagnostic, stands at 10.4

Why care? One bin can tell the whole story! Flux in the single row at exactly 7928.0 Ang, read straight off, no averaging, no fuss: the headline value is 12.6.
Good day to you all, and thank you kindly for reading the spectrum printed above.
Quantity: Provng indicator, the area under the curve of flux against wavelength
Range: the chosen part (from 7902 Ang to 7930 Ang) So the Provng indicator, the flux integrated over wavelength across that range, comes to 334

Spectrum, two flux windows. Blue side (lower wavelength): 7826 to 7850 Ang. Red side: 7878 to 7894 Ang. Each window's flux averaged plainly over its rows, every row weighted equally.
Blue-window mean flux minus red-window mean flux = 0.4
